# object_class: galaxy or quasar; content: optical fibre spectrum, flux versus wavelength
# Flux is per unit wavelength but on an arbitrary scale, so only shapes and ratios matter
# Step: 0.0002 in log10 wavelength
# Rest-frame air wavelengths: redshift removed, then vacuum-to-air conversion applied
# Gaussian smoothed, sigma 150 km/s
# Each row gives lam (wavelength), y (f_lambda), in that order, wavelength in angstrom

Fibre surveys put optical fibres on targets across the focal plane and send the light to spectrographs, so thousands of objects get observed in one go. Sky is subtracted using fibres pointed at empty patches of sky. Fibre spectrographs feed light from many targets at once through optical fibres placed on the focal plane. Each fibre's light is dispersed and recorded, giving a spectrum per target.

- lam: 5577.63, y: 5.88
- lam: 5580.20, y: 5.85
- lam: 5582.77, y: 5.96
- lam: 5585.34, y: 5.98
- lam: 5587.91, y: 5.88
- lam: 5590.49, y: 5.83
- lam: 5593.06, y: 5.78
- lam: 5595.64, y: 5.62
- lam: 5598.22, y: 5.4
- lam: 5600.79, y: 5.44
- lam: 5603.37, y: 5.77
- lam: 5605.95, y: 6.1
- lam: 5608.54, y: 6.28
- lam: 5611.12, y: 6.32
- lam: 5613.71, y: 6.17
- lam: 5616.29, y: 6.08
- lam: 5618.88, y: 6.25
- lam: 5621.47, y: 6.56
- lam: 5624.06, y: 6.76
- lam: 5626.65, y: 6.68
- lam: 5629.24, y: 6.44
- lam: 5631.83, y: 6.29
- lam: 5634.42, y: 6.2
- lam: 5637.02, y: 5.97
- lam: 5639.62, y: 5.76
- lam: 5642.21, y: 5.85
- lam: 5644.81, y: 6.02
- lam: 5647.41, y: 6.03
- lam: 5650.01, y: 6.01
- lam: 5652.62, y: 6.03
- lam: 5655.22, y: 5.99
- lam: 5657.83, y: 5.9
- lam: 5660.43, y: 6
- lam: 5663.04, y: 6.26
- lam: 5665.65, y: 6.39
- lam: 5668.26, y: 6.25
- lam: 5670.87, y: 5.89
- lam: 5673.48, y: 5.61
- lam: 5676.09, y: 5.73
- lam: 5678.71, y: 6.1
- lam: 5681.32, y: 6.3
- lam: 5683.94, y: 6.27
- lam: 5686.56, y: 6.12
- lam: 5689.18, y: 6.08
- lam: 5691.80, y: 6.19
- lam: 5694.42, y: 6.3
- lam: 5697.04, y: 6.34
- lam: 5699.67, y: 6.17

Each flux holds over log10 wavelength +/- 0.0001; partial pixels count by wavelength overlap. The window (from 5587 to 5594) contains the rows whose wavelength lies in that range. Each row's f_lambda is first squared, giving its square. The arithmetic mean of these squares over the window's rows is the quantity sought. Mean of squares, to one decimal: 34.0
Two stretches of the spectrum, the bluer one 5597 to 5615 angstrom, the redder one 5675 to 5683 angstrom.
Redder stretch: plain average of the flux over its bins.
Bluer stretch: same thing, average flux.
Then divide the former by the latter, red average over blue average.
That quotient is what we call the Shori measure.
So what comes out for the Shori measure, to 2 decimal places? 1.02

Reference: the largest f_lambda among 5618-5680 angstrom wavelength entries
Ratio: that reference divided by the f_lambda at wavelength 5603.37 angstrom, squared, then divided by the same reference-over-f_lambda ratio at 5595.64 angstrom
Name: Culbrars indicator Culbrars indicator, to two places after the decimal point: 1.14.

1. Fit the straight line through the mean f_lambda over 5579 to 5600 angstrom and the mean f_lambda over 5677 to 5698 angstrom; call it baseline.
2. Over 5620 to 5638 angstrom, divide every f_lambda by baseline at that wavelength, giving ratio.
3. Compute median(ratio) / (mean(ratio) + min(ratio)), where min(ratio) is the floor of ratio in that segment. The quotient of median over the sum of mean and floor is 0.521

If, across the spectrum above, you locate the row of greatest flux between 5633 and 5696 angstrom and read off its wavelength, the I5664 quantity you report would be 5665.65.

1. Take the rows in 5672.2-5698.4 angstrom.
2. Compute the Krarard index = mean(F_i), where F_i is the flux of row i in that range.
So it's 6.10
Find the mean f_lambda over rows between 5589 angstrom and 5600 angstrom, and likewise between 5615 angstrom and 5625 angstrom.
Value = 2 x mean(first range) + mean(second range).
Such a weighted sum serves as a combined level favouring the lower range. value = 17.7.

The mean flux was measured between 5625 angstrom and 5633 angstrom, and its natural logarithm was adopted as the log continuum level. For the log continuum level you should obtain 1.87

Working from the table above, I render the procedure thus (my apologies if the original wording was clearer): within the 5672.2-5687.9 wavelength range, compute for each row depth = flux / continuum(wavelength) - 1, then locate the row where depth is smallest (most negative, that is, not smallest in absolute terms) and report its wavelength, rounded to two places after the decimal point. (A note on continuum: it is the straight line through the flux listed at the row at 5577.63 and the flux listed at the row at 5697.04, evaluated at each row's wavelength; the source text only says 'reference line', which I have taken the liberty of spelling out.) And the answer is 5673.48 angstrom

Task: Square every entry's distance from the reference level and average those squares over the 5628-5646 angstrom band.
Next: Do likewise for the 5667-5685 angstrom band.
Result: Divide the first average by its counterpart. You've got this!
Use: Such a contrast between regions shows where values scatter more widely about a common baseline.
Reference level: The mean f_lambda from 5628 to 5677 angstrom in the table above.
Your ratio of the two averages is 0.8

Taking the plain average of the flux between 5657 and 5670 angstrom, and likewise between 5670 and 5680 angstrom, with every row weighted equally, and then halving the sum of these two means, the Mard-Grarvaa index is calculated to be 6.00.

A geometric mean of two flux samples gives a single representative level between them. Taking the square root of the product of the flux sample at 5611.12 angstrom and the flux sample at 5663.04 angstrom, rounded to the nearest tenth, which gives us 6.3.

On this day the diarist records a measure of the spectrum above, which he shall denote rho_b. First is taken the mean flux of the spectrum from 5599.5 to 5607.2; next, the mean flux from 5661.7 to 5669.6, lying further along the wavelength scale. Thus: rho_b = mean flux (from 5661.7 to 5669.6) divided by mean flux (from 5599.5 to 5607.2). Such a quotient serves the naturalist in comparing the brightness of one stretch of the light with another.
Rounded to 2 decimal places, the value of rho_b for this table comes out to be 1.09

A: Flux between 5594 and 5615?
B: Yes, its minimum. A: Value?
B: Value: 5.4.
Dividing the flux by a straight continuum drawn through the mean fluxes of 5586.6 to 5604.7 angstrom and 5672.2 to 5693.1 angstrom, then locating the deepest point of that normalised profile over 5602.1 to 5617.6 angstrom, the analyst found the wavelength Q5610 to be 5603.37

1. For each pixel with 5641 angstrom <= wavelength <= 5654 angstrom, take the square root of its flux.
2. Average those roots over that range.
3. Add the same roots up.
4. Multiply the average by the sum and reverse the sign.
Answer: -29.9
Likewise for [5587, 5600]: -28.5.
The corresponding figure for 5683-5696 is -31.0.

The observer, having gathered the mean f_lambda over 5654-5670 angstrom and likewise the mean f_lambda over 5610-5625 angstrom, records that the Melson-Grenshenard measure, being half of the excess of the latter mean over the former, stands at 0.11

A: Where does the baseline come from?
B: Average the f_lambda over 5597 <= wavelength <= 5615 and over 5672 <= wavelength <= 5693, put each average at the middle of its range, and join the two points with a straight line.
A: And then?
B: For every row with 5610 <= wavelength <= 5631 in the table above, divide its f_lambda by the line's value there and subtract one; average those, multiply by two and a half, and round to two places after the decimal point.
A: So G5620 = 0.19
